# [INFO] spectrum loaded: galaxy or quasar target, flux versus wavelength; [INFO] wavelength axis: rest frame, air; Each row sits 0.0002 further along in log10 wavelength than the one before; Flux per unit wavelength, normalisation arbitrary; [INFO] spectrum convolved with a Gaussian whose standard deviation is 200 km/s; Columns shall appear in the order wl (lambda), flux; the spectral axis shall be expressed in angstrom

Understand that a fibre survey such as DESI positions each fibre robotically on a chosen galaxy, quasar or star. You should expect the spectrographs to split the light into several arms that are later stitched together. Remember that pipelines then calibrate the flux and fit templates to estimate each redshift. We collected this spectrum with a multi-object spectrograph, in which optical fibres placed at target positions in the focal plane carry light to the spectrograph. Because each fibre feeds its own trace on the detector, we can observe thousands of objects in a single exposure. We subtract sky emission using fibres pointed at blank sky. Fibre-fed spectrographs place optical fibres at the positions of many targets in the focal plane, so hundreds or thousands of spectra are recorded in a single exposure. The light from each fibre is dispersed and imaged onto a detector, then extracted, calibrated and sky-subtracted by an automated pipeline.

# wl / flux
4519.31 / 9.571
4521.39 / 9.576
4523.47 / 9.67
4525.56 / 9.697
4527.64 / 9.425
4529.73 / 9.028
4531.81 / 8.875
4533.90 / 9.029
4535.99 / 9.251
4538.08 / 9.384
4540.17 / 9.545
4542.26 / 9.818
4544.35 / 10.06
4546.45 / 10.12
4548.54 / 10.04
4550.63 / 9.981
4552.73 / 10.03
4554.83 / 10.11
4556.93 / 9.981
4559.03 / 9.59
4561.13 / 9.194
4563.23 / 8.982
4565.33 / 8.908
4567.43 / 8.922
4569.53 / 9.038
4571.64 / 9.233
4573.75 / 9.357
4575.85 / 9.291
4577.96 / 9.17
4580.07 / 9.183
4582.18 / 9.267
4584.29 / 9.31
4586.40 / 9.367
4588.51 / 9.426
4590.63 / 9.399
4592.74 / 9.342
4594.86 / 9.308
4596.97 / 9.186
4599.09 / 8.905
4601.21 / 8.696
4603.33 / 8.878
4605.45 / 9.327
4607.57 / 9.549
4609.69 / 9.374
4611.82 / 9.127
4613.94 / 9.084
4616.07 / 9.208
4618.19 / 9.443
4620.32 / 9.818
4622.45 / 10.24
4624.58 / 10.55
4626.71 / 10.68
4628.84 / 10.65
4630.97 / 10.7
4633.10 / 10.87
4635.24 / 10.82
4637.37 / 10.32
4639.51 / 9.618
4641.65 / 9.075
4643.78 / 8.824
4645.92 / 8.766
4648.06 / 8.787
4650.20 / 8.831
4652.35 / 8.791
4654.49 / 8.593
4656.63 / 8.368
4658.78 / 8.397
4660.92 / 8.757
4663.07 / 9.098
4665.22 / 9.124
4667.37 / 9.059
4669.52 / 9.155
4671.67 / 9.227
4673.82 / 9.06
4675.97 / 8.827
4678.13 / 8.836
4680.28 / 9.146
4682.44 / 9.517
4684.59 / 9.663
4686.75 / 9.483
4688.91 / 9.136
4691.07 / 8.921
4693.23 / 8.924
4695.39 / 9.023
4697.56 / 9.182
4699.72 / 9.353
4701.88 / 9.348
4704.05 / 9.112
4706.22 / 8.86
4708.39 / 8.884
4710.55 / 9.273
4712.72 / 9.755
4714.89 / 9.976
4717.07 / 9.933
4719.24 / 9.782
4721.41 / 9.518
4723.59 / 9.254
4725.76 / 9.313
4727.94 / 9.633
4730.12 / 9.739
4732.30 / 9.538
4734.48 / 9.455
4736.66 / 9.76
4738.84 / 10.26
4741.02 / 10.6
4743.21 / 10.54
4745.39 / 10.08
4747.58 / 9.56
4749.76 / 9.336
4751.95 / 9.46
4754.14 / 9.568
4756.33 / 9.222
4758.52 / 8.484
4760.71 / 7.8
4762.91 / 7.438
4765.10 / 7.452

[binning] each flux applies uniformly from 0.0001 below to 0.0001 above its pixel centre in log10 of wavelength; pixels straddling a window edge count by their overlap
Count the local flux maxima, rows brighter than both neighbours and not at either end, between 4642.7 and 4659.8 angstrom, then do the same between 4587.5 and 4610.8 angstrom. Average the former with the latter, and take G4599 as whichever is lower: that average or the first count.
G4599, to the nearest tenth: 1.0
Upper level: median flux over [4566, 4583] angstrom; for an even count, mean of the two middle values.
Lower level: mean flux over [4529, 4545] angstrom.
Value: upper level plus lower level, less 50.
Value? -31.4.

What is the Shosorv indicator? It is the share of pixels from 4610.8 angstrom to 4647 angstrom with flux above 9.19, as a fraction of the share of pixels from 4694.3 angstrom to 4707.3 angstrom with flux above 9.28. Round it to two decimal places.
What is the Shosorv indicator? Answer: 2.12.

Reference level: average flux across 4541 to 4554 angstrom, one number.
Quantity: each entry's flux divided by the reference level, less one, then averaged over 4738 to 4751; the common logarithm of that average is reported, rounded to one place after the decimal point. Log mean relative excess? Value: -2.3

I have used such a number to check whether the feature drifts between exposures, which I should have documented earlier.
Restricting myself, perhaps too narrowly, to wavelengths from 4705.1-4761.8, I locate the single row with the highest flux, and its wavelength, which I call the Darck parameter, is 4741.02 angstrom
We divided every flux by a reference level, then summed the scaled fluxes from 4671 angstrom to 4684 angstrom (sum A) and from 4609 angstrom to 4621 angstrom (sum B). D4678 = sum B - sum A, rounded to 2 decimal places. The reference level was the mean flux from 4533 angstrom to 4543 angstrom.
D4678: 0.15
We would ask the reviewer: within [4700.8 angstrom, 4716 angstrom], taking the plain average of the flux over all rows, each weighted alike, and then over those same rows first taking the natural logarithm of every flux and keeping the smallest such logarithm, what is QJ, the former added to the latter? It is 11.5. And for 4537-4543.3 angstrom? 11.8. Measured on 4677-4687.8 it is 11.5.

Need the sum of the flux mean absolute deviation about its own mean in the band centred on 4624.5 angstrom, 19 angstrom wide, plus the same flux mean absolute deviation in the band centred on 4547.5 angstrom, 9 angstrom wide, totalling 0.54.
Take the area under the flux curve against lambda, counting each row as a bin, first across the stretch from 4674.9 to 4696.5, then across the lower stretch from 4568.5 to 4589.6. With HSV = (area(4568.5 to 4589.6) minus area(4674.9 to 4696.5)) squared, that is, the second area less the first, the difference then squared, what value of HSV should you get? 4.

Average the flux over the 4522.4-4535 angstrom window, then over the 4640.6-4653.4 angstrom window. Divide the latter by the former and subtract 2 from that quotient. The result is -1.05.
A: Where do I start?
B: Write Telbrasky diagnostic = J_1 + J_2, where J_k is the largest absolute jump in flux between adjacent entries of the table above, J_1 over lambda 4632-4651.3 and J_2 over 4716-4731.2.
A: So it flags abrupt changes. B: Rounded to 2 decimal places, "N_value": 1.02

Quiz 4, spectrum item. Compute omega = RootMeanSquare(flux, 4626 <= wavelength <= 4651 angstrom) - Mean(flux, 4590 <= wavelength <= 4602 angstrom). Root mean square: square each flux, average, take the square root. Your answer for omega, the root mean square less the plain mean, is 0.73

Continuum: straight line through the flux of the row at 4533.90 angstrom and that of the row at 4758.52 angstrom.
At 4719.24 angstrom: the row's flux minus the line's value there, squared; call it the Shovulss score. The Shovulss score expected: 1.4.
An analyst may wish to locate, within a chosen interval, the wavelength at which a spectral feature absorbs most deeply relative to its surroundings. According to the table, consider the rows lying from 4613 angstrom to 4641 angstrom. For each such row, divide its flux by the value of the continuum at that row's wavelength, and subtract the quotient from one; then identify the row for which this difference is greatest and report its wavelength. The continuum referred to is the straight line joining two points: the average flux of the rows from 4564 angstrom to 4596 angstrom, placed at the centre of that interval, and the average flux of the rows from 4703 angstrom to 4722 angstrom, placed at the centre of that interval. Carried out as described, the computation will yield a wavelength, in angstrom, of 4613.94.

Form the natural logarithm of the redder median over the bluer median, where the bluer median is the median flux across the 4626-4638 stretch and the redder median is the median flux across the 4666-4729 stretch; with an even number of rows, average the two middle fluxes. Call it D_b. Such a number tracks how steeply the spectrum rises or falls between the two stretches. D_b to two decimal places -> -0.15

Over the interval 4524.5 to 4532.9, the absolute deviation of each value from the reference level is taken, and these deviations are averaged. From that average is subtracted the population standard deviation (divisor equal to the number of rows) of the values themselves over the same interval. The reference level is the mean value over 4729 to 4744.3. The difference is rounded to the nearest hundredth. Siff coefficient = 0.40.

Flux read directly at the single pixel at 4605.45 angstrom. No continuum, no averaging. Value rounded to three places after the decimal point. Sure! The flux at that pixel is 9.327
